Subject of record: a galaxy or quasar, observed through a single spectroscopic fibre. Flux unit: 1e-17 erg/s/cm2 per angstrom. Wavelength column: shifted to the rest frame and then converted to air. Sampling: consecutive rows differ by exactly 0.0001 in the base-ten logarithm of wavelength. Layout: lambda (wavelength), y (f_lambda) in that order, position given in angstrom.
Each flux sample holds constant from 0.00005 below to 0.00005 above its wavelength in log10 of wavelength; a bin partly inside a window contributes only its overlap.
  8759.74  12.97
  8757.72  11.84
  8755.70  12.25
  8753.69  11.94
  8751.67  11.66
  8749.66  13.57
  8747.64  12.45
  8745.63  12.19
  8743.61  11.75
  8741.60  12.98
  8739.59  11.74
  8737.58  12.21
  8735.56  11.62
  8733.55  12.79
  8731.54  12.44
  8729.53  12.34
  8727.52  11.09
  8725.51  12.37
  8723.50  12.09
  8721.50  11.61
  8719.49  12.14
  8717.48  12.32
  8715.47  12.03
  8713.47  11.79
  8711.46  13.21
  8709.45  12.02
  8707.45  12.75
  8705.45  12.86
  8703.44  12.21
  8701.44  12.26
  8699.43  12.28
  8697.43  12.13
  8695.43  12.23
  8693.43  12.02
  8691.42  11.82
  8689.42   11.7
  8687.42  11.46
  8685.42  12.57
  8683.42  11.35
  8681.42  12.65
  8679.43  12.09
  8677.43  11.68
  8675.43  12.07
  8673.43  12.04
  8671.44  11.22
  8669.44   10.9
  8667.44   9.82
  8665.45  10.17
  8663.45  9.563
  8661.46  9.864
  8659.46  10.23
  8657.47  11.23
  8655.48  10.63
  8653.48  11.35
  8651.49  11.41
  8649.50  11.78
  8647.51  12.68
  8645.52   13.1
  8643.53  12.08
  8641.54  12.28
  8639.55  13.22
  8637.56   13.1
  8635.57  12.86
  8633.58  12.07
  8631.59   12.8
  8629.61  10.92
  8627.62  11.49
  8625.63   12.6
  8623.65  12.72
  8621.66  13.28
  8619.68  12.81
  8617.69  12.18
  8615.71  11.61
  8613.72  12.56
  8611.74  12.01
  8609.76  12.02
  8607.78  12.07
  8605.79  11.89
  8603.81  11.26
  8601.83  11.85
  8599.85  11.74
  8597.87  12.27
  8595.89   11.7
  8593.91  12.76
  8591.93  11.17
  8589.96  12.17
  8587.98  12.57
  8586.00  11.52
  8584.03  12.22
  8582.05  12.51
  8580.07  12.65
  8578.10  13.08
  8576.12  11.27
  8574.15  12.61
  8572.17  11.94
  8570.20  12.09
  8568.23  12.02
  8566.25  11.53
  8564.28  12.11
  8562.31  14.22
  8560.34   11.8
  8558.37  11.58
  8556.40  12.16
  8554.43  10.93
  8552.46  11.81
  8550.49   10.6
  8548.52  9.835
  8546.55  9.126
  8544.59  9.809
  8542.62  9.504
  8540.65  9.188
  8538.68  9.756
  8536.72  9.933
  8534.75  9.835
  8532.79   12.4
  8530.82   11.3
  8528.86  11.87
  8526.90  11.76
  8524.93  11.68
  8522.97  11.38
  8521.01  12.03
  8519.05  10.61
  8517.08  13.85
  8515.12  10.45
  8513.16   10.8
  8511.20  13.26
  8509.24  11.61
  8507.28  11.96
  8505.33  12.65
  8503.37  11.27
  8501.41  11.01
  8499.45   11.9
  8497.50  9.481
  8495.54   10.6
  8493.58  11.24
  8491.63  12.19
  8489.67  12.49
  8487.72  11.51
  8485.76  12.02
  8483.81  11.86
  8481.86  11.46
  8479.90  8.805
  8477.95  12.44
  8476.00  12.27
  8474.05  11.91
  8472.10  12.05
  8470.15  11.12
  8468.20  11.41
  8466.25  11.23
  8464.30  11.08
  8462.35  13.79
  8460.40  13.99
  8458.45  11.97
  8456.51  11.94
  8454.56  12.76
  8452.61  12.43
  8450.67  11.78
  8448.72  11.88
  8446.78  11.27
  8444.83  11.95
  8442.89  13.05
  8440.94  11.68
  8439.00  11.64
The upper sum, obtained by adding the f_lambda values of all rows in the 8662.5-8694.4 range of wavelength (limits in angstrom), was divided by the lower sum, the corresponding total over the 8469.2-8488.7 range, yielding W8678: 1.6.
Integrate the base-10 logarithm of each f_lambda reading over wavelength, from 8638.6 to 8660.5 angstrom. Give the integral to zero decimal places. 23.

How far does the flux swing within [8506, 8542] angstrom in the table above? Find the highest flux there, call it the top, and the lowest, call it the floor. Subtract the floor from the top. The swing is 5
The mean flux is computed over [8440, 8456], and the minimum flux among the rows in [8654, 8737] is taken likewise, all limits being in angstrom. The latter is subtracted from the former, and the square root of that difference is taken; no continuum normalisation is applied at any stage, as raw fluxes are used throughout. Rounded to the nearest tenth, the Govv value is 1.6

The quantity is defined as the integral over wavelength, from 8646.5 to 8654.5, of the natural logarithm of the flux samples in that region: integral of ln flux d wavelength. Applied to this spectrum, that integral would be 19.7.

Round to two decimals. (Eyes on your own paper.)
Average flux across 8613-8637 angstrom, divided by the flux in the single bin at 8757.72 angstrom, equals 1.04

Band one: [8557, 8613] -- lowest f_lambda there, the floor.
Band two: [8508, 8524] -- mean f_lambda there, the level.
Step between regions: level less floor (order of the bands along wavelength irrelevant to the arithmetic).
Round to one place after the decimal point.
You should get 0.6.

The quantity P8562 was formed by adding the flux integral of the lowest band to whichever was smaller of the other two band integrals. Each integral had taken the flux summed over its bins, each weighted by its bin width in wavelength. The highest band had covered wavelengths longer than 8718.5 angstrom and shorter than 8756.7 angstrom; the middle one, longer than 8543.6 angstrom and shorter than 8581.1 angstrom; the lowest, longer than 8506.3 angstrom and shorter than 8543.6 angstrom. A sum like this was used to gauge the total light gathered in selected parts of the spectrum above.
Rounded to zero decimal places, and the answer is 855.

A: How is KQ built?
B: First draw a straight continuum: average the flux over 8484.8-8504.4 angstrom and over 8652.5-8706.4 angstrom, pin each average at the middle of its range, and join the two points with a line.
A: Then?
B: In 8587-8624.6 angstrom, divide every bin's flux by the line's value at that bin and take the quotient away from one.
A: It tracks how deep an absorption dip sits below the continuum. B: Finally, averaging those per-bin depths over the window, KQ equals -0.06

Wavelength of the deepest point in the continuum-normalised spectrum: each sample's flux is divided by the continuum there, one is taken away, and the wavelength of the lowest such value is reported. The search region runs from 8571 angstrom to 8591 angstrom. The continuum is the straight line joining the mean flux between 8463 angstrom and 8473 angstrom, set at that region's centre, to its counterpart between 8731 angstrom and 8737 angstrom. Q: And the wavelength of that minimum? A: 8576.12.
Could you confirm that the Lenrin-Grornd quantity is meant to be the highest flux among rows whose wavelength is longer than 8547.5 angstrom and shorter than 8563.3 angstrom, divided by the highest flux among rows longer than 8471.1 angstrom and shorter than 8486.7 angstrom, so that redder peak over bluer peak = 1.14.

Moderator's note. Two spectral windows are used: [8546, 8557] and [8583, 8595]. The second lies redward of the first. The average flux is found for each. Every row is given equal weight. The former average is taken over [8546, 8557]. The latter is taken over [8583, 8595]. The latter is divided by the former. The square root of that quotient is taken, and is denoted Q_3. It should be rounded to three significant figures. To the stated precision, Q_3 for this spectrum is 1.06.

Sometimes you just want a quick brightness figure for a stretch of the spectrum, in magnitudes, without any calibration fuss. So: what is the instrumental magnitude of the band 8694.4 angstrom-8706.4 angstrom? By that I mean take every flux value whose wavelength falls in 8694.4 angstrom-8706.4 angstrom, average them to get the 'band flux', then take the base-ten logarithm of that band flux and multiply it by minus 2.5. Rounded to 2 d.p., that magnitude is -2.73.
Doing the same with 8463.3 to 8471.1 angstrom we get -2.62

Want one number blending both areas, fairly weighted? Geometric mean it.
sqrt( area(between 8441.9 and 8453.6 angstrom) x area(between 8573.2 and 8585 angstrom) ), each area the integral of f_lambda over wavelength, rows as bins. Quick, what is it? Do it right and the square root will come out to 144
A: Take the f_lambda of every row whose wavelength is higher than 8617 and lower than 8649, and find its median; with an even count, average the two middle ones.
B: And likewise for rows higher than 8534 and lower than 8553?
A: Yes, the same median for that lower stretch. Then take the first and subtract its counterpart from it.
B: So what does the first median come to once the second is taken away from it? 2.9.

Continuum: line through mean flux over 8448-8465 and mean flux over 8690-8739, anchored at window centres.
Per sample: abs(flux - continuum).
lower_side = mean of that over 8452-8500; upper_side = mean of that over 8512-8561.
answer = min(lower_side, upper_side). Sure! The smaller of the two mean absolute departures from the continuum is 0.9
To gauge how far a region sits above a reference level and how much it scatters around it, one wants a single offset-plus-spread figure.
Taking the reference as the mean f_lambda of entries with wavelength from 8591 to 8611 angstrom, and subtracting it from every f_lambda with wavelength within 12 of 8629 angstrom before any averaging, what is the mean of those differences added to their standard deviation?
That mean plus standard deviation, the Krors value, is 1.3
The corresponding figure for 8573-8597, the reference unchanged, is 0.9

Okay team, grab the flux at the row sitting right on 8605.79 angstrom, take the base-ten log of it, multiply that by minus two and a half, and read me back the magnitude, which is -2.69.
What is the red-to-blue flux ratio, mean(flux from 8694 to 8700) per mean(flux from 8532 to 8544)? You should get 1.21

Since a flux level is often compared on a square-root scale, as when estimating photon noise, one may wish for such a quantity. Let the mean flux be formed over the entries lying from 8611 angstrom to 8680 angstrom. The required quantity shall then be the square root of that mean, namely 3.43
